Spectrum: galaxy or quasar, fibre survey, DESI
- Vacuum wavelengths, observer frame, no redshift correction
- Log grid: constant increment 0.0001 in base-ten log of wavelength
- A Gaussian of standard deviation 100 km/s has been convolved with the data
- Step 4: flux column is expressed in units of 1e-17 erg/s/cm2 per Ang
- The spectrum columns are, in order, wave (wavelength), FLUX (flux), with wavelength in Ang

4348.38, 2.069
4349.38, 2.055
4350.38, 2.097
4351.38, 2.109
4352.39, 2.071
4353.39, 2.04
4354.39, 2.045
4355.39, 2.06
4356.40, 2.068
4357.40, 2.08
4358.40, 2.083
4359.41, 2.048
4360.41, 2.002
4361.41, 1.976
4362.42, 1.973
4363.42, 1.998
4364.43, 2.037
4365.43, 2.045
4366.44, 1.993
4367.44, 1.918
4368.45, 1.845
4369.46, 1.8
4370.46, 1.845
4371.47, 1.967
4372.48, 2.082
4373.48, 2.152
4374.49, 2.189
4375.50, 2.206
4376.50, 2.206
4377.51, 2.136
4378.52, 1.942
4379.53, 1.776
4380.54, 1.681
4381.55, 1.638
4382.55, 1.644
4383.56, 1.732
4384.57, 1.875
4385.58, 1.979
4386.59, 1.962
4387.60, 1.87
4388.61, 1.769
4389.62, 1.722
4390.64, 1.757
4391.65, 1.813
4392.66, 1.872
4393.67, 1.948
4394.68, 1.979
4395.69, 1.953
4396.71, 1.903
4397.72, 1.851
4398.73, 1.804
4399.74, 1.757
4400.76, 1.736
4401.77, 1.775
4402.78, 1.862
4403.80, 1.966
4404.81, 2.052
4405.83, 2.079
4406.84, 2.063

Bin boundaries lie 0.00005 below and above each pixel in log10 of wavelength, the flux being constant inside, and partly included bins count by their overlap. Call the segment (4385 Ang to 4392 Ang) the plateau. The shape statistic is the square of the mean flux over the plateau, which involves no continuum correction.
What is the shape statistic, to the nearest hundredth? 3.38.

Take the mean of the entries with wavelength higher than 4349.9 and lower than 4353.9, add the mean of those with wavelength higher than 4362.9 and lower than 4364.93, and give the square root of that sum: 2.02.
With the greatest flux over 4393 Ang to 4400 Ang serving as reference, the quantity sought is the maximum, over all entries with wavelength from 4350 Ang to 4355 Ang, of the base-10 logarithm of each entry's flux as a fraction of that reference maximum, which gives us 0.028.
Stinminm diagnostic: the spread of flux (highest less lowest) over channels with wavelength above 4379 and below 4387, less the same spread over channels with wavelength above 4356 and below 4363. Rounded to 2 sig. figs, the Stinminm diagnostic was 0.23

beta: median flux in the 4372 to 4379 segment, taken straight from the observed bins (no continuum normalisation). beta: 2.15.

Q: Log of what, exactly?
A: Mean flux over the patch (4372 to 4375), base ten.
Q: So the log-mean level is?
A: 0.33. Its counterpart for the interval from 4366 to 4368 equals 0.29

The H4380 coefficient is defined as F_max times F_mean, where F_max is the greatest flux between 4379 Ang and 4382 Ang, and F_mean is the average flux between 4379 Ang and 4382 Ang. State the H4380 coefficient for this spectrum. 3.02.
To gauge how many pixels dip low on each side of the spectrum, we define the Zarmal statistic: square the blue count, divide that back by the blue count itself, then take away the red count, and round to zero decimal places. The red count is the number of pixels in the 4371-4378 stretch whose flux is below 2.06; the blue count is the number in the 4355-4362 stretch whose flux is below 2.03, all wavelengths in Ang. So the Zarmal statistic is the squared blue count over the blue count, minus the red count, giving 1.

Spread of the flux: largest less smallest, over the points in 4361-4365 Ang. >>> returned 0.06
